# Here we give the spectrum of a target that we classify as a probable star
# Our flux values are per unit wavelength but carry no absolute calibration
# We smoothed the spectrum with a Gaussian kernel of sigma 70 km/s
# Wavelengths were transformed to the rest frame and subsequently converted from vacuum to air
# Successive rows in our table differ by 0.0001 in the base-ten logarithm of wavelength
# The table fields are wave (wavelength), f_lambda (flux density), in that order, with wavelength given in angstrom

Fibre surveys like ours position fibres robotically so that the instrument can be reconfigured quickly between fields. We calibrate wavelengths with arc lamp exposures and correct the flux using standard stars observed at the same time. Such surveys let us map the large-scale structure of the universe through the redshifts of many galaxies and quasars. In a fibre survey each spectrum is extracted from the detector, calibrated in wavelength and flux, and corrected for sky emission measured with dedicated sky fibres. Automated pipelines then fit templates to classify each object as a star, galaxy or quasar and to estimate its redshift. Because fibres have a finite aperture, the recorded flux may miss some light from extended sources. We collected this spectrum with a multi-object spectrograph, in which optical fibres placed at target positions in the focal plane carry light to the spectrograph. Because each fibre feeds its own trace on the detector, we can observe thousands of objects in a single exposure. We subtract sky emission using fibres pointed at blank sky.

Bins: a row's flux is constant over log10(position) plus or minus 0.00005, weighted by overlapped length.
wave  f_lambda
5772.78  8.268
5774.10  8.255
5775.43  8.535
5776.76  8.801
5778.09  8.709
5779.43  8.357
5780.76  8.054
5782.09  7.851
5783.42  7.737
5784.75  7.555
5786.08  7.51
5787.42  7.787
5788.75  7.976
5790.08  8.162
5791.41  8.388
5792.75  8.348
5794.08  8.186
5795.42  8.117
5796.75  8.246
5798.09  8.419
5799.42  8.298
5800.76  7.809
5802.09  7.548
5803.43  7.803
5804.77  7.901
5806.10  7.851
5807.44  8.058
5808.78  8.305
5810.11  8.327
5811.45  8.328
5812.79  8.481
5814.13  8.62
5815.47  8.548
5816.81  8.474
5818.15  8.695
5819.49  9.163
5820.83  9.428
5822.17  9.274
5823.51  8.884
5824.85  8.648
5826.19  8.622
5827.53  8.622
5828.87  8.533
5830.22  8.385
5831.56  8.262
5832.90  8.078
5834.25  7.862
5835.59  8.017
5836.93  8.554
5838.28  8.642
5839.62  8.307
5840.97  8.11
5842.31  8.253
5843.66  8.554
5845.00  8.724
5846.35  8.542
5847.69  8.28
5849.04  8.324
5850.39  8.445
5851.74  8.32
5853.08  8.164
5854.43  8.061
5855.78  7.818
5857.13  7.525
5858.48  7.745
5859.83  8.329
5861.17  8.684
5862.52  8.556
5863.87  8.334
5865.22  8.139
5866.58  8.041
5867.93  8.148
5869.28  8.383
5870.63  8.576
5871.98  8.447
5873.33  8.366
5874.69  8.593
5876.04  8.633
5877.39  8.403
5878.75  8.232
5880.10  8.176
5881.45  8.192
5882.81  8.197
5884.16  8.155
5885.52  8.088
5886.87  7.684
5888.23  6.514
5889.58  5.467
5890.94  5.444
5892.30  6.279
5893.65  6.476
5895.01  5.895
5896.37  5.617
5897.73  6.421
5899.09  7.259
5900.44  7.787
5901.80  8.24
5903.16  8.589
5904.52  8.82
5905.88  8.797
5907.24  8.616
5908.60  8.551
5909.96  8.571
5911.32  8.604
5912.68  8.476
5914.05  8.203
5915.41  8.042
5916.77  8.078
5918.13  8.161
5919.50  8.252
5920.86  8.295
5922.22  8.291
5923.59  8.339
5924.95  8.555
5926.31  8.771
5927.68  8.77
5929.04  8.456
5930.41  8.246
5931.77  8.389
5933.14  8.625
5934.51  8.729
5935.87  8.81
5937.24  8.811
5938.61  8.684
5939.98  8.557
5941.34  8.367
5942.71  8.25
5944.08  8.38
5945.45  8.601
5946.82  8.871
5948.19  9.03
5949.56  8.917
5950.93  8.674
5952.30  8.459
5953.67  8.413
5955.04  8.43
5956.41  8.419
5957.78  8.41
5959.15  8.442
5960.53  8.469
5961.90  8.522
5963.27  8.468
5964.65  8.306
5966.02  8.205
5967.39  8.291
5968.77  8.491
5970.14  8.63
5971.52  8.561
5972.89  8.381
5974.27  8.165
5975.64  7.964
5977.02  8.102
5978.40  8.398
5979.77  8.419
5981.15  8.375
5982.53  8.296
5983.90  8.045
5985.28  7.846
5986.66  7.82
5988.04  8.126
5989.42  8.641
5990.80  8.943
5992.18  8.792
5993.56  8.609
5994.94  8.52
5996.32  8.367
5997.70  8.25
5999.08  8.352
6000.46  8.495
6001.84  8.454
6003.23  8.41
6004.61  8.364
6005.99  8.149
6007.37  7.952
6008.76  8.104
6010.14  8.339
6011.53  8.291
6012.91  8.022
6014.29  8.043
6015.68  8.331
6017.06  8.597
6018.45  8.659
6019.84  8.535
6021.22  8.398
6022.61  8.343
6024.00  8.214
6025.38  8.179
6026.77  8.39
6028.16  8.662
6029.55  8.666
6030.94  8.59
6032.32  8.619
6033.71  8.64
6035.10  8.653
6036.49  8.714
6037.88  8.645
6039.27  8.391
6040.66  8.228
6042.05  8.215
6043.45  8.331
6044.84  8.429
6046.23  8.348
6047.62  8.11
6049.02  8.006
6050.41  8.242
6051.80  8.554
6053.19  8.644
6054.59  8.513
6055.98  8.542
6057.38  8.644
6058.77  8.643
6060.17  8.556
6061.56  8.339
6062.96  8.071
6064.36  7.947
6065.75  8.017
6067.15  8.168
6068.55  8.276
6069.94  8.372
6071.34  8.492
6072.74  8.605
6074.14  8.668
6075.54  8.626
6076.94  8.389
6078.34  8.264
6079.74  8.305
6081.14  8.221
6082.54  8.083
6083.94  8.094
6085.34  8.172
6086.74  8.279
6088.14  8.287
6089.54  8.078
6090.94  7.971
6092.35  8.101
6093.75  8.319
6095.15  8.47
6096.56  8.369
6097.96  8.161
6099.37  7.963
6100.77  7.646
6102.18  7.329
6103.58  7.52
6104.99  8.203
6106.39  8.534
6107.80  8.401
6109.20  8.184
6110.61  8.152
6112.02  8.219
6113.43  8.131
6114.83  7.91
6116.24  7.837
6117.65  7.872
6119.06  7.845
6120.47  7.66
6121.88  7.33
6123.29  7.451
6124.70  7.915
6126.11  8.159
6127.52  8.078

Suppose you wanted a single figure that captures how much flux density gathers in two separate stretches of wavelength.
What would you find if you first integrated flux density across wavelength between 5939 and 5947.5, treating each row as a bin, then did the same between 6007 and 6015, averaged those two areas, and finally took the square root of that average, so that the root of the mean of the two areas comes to 8.3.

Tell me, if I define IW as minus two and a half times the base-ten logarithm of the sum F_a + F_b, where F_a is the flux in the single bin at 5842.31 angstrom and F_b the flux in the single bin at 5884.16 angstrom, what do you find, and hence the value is -3.04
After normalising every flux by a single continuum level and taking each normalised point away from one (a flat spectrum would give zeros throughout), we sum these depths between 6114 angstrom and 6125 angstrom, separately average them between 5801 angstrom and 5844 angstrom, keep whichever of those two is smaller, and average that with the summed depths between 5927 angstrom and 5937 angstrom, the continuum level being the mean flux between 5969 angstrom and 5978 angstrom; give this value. -0.12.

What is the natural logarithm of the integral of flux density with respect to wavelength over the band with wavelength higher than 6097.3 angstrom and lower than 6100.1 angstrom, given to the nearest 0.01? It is 3.12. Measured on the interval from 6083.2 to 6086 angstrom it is 3.13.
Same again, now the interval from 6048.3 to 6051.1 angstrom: 3.12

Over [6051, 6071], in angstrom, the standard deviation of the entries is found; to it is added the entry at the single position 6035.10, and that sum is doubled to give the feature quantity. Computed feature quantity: 17.8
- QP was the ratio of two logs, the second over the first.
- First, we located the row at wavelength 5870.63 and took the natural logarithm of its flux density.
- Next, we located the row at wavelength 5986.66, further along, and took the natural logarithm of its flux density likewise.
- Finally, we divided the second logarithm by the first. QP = 0.957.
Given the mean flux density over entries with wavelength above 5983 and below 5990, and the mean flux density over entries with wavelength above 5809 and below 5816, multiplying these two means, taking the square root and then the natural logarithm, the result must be 2.113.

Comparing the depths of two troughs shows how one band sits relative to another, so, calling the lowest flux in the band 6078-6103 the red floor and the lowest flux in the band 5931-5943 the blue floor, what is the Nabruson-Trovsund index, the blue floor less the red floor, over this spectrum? 0.9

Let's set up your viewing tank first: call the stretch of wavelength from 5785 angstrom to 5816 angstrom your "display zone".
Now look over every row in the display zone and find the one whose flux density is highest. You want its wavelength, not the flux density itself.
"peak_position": 5814.13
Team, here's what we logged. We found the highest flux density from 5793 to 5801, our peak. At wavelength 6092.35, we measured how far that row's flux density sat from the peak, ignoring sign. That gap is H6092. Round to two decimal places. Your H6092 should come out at 0.32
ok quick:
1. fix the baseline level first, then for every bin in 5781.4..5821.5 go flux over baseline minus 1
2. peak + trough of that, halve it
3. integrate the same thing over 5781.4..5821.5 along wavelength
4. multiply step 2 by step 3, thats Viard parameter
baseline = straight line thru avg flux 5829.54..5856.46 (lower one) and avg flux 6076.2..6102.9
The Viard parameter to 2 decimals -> -0.01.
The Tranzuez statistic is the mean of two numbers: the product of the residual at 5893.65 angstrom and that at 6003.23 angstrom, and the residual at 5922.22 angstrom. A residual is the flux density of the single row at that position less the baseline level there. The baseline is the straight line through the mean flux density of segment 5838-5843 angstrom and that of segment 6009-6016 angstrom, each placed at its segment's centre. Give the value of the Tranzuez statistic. -0.17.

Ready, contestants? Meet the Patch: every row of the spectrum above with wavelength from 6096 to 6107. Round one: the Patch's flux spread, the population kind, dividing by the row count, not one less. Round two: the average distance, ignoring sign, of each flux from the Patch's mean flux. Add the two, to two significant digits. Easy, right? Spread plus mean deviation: 0.75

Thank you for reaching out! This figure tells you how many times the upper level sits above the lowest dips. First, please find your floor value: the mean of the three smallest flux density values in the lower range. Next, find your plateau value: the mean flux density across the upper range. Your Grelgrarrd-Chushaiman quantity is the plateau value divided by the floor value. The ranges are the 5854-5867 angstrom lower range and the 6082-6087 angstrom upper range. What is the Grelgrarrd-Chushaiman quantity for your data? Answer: 1.06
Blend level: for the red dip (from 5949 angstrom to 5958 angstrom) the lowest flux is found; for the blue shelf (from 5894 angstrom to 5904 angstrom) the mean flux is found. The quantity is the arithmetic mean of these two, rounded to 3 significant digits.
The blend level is 7.76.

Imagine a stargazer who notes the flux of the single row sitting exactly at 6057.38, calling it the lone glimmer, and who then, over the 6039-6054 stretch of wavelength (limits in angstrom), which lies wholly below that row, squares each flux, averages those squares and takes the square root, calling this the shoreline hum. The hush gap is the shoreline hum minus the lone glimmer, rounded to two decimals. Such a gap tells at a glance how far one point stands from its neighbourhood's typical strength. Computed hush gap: -0.32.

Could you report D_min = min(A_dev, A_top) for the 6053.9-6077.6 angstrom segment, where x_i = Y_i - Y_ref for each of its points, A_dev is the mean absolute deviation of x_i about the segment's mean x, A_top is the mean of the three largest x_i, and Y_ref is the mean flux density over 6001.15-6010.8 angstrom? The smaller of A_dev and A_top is 0.194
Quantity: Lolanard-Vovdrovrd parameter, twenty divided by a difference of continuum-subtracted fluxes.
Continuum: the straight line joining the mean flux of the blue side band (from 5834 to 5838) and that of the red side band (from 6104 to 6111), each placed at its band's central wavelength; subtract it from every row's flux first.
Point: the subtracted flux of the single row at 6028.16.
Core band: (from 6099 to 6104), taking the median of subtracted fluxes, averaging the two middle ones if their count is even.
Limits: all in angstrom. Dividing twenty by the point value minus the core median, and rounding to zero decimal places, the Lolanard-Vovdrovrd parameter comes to 18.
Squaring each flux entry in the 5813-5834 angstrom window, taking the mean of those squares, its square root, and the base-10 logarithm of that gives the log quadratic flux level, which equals 0.939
